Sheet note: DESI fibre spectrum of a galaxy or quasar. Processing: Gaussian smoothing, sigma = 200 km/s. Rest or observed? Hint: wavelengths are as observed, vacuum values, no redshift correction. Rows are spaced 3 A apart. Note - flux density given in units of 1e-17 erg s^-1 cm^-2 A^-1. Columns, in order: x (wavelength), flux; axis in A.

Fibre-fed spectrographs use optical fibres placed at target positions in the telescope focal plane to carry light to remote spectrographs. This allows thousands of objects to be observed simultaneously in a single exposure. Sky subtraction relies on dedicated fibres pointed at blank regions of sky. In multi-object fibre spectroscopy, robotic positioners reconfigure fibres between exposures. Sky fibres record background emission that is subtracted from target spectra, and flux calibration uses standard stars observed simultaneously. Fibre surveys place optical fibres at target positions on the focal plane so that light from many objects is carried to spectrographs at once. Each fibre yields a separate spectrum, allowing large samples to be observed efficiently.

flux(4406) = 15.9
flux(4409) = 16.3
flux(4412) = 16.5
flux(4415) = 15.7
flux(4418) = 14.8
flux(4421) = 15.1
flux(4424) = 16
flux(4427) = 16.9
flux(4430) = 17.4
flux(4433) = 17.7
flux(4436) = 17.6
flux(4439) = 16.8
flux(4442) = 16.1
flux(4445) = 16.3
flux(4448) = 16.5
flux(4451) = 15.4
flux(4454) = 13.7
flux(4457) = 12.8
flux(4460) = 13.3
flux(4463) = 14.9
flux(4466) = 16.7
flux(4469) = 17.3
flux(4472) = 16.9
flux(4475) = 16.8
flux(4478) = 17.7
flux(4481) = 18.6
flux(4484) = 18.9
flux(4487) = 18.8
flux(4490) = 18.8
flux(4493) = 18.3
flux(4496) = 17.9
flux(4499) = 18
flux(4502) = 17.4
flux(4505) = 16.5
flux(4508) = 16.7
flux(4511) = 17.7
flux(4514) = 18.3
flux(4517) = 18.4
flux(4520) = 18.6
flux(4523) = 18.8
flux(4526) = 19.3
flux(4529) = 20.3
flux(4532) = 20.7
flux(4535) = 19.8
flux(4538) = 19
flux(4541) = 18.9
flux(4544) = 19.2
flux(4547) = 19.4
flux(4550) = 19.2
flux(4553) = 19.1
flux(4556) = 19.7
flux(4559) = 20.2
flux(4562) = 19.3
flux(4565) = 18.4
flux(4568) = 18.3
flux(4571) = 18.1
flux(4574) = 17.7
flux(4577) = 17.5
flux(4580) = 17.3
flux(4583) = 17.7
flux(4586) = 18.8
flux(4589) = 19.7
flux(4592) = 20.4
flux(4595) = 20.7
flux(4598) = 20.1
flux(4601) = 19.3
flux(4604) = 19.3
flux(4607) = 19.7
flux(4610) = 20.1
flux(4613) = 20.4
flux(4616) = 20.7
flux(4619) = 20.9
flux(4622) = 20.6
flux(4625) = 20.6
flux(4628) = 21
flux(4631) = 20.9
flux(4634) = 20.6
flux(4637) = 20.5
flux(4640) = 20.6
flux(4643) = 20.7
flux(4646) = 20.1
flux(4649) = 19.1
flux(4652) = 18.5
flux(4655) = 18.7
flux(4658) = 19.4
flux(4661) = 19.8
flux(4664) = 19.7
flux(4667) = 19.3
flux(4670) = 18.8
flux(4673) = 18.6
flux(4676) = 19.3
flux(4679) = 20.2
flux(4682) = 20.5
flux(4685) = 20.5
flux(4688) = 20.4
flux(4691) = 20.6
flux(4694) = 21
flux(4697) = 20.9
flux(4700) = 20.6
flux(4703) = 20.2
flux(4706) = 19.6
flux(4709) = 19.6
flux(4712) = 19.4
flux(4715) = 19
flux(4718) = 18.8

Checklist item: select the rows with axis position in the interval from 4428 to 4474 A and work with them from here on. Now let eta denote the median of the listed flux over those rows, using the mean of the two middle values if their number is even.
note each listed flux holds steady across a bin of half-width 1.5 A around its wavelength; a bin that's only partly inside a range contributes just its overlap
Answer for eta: 16.5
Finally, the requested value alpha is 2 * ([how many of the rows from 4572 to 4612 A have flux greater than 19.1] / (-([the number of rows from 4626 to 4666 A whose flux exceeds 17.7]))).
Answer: -1.23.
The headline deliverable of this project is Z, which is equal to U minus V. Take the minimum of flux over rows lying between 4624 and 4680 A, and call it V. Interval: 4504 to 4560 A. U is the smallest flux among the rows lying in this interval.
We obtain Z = -2.0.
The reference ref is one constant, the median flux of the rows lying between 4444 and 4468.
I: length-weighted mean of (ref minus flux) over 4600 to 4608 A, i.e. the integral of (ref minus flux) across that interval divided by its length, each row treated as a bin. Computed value -4.3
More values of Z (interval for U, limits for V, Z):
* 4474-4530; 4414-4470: 3.7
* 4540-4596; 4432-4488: 4.5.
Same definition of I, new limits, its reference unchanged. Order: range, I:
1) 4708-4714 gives -4.3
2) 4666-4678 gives -3.9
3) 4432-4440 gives -2.2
